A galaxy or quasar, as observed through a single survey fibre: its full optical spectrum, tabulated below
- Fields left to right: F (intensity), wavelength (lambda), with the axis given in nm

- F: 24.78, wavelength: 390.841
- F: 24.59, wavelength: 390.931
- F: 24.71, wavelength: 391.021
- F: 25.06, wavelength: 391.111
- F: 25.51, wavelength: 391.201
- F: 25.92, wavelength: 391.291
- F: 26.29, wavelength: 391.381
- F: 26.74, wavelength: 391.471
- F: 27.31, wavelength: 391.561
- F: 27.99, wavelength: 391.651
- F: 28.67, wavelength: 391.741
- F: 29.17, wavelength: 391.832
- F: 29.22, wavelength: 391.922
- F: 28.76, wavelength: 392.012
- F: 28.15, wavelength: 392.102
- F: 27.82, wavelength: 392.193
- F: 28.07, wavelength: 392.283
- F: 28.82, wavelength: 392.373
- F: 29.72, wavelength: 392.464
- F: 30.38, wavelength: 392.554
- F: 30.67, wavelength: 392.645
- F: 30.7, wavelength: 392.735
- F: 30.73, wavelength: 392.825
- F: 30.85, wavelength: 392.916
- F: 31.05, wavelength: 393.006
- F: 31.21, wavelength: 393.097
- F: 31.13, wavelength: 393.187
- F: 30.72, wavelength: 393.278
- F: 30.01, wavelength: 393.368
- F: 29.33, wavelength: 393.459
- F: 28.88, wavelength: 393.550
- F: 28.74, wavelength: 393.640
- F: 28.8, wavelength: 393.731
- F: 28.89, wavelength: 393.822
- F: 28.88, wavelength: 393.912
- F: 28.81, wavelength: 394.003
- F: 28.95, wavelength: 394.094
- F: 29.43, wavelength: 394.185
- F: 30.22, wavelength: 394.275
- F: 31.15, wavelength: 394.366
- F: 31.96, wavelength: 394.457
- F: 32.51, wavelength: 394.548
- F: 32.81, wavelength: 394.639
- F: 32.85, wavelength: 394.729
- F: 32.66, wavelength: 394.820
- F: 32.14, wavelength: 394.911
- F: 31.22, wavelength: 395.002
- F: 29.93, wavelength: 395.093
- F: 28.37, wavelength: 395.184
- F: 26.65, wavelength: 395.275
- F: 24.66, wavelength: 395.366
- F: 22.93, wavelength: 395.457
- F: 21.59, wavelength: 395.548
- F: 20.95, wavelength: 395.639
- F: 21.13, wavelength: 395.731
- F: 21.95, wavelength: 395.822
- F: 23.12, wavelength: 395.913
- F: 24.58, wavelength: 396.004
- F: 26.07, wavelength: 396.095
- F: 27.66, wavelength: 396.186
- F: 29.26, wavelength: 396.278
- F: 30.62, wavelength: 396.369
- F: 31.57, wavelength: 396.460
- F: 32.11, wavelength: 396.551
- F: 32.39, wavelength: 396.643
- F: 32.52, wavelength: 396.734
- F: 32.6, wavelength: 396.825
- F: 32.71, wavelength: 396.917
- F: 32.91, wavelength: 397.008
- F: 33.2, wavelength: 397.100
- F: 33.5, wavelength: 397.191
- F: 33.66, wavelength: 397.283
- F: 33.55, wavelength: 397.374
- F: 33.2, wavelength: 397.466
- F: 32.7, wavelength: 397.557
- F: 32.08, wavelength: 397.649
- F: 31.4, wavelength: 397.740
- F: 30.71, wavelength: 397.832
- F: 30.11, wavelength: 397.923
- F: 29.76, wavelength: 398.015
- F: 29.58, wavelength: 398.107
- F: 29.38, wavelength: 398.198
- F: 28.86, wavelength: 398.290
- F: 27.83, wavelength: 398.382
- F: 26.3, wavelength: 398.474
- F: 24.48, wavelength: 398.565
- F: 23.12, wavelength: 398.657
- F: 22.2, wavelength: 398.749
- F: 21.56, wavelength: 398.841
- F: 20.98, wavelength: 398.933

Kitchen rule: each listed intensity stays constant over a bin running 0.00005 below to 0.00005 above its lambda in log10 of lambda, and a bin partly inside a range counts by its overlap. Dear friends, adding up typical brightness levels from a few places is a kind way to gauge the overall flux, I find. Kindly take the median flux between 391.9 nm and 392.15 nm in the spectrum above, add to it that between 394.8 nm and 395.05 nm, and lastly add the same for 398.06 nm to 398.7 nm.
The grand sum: 88.7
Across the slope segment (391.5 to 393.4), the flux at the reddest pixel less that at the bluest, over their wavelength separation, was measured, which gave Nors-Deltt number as 1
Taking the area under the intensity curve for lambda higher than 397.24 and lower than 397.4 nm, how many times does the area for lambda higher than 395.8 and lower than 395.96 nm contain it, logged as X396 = 0.67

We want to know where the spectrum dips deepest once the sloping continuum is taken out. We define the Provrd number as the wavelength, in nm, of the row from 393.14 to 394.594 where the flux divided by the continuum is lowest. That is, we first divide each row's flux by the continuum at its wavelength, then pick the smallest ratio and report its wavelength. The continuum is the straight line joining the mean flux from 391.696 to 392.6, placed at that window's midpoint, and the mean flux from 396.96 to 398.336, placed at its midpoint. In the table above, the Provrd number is 394.003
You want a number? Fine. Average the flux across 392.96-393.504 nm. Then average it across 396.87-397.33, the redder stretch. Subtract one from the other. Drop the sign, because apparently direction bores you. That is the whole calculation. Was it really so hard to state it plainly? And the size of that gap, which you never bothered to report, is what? 2.6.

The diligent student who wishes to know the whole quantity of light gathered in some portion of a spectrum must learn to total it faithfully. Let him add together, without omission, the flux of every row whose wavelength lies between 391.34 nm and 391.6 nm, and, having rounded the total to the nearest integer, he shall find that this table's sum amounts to 80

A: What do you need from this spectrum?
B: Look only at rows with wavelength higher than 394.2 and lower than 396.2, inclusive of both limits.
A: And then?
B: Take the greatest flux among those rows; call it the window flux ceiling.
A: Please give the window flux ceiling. 32.85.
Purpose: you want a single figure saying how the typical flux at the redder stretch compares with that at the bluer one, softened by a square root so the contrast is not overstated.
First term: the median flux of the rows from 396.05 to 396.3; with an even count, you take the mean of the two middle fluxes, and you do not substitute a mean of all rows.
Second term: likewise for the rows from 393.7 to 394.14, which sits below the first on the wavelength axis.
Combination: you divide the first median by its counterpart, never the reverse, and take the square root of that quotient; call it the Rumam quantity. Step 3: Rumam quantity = 0.98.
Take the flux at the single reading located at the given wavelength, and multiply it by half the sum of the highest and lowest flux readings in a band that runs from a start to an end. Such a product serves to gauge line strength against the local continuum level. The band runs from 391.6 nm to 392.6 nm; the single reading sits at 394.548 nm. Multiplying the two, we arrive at 946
